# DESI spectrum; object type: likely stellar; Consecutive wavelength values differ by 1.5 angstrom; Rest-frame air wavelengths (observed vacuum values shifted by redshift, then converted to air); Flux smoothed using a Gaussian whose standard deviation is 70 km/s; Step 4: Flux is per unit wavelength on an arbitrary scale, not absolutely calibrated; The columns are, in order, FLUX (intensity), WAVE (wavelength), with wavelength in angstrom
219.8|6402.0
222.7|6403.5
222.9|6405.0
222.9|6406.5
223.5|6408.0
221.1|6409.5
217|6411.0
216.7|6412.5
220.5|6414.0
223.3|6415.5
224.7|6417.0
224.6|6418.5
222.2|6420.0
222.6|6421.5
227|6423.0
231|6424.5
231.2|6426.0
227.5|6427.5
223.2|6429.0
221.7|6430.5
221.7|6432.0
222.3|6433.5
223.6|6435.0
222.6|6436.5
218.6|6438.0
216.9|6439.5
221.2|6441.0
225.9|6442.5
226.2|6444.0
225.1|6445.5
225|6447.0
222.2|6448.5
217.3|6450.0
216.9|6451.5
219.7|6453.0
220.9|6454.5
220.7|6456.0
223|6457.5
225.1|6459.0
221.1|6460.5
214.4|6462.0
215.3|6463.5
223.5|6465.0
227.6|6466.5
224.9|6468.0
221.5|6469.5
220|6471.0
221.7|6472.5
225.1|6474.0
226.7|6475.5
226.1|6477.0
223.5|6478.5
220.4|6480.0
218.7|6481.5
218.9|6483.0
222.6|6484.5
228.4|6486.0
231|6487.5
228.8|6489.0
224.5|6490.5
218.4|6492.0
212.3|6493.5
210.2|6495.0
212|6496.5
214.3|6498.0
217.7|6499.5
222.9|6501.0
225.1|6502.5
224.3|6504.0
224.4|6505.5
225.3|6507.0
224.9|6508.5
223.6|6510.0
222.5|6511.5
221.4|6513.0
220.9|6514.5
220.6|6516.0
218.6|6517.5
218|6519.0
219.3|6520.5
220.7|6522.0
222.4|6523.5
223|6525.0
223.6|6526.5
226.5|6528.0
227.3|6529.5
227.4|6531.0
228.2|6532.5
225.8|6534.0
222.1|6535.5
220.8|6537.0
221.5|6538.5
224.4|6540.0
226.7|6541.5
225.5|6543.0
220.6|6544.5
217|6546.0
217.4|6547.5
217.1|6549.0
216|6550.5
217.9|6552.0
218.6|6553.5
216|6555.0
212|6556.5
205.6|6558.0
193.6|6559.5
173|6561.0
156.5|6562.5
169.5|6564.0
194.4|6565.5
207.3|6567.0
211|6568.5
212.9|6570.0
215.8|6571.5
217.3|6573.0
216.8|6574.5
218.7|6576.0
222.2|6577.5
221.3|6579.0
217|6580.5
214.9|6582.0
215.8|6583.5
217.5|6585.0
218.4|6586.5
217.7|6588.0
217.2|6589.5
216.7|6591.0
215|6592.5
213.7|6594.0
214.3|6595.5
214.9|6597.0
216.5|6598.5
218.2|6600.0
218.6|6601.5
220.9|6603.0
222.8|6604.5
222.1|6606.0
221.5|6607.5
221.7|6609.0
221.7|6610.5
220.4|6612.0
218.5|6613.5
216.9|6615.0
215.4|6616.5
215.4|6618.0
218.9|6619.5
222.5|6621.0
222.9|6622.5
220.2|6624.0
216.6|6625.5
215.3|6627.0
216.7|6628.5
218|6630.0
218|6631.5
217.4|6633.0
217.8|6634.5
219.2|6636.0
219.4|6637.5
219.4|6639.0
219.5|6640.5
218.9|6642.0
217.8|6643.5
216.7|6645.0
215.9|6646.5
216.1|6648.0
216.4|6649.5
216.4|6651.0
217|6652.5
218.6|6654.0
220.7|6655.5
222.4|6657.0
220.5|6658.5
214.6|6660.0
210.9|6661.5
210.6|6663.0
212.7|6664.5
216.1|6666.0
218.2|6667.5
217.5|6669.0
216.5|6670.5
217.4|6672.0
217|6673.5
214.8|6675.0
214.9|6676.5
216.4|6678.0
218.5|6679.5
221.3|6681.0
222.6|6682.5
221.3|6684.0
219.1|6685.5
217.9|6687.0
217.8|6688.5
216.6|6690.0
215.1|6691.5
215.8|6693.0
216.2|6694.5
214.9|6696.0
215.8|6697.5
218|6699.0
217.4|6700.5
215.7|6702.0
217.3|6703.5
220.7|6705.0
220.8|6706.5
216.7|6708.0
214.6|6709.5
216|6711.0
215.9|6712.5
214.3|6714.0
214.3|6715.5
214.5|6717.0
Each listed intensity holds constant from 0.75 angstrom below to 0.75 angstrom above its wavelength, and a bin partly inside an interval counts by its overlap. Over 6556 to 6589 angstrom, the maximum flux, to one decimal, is 222.2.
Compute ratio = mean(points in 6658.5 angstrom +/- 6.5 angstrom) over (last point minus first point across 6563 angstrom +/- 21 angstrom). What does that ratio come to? -22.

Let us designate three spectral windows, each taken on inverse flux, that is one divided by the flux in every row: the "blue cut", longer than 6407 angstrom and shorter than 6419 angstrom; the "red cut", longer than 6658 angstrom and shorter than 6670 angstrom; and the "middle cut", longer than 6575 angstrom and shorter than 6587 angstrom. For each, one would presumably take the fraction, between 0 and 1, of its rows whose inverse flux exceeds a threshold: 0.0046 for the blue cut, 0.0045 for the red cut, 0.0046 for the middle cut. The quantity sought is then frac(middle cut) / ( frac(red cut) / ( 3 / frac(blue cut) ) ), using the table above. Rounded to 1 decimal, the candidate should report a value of 4.5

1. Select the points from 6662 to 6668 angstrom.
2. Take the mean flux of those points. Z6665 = 214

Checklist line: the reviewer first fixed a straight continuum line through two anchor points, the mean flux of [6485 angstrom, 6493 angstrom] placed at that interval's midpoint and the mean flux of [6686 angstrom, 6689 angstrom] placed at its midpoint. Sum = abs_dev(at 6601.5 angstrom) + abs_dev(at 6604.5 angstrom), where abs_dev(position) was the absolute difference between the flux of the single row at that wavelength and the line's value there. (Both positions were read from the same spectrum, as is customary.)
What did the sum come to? 4.3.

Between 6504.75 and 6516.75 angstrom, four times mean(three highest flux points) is 899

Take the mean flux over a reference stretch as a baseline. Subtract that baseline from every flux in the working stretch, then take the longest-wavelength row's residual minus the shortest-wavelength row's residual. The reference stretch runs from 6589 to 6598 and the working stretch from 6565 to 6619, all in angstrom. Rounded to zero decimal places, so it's 21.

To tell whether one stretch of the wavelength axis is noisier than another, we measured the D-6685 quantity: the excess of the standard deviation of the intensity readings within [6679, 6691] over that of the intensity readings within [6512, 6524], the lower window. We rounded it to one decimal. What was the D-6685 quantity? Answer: 0.6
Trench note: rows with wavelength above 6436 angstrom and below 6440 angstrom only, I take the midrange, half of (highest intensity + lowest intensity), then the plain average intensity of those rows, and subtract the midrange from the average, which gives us -0.4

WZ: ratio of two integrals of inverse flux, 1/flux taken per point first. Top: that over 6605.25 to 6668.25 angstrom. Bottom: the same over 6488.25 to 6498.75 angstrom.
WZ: 6.0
